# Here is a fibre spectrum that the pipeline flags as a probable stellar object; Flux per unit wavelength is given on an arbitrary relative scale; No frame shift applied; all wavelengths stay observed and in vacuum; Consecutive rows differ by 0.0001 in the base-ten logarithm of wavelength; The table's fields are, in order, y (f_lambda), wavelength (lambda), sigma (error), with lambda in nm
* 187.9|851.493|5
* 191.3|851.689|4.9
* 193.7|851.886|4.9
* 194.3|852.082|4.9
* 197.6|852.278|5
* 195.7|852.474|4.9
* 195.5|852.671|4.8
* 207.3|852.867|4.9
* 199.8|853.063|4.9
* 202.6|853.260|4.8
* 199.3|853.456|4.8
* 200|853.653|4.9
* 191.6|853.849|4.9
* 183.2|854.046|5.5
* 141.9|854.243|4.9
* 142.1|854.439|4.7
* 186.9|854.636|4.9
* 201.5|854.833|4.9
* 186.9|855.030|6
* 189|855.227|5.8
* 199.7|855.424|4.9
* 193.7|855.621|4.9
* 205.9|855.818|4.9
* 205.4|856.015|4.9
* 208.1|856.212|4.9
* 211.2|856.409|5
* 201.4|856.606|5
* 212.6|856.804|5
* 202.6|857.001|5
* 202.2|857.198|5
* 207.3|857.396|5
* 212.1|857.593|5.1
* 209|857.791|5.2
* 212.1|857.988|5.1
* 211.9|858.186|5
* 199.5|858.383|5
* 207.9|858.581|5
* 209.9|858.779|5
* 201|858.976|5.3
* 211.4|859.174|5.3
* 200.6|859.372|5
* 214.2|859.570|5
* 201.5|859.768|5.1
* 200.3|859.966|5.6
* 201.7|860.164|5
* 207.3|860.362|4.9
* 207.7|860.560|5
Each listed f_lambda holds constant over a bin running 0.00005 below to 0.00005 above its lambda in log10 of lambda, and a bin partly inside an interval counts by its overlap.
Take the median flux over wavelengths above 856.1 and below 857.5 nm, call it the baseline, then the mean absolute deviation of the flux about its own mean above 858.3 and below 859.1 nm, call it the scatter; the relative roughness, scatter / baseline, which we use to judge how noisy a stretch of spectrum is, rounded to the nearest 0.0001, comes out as 0.0209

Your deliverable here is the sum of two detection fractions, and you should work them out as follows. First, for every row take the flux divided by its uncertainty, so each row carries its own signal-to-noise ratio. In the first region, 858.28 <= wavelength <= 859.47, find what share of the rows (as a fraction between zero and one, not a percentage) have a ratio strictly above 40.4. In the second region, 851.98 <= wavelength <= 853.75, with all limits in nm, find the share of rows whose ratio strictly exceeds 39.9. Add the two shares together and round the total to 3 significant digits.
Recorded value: 1.11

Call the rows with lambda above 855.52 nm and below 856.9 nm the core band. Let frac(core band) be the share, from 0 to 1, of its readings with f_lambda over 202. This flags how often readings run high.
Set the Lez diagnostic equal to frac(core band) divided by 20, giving 0.04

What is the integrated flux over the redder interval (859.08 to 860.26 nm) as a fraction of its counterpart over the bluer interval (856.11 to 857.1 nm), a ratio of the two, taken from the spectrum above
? 1.2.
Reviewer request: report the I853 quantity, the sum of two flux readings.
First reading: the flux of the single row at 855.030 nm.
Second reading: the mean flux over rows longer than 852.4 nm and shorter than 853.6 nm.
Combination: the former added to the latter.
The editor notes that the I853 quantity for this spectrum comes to 387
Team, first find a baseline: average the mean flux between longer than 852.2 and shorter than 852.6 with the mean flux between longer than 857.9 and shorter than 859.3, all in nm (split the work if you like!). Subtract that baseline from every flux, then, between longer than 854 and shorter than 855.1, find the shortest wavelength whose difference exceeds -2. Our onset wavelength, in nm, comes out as 854.833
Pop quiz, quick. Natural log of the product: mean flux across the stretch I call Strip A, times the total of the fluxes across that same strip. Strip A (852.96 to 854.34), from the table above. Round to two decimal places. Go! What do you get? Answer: 12.42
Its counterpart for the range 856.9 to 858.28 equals 12.62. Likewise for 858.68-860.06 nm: 12.60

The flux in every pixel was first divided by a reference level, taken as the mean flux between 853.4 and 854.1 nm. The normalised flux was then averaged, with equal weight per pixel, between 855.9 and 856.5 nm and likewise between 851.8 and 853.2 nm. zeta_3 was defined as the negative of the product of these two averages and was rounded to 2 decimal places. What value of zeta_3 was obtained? -1.10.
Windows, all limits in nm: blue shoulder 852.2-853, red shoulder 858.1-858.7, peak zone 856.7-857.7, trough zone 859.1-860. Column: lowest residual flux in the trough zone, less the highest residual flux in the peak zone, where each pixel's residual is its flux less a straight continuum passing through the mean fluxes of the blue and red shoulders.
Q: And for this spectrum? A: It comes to -16.3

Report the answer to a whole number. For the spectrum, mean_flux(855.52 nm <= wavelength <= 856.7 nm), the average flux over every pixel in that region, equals 204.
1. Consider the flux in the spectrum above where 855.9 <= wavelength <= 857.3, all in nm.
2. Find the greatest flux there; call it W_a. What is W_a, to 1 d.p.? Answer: 212.6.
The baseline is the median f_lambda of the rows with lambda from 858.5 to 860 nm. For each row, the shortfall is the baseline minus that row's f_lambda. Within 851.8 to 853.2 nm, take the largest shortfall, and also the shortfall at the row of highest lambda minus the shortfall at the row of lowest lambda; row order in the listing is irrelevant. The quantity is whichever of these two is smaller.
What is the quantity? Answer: -6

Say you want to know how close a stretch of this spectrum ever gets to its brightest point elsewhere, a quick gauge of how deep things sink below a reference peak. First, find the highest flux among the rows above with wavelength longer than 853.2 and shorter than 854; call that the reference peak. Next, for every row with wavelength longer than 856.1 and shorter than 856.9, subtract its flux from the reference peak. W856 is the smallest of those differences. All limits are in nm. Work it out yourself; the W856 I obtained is -10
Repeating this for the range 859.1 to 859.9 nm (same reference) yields -12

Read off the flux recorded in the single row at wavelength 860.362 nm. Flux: 207.3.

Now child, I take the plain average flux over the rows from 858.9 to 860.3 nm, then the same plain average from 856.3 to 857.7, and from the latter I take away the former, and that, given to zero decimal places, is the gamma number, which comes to 3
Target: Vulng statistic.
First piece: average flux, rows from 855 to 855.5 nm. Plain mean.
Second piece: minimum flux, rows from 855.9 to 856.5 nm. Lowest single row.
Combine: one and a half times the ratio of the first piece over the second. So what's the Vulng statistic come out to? 1.4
